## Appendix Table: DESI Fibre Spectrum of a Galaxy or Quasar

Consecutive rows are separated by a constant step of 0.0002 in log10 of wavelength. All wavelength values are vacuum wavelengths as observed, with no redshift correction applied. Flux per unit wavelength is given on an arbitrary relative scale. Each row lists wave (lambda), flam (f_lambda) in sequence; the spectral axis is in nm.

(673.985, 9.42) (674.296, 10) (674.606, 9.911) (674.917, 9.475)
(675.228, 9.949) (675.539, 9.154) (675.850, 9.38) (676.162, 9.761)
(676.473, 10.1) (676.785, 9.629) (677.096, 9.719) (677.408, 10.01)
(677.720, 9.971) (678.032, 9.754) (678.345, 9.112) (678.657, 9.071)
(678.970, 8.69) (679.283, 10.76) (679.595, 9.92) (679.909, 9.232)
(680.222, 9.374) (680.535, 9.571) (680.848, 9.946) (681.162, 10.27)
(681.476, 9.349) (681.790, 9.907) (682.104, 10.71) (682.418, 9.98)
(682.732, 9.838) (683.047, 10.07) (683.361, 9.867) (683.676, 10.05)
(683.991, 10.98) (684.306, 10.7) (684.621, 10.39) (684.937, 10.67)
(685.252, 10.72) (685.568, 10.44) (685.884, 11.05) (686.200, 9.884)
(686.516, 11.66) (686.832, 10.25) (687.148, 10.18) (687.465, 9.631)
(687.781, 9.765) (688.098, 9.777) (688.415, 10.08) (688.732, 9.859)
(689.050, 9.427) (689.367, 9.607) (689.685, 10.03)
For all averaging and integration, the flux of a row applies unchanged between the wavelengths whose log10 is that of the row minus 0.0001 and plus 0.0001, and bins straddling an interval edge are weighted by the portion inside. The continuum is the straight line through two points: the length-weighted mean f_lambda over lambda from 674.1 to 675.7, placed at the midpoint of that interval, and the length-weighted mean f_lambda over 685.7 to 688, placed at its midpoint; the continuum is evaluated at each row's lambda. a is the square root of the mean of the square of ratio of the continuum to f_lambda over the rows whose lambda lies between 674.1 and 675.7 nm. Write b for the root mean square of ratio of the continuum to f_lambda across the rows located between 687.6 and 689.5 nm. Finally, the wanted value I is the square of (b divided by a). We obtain 1.14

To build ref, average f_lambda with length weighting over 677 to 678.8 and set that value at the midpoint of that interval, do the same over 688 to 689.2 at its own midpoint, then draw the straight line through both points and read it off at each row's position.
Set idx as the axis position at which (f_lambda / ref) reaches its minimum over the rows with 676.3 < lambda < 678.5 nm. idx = 678.345 nm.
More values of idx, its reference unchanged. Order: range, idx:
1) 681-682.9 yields 681.476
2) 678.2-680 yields 678.970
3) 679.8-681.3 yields 679.909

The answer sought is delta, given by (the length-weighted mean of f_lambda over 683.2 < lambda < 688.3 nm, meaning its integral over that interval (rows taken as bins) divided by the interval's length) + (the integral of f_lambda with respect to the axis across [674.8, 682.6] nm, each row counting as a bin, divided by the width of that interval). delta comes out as 20.1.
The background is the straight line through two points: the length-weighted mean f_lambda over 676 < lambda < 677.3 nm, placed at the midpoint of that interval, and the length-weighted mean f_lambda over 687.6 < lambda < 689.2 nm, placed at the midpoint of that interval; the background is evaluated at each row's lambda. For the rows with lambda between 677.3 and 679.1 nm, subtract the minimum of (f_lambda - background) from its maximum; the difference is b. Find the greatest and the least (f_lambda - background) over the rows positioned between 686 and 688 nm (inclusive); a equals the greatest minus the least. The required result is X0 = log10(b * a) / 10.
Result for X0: 0.04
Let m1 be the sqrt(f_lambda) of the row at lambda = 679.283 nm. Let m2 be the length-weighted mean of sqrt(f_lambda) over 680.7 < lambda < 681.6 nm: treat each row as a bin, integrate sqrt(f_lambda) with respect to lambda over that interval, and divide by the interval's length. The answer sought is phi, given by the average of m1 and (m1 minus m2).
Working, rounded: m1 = 3.28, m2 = 3.14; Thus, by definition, 1.71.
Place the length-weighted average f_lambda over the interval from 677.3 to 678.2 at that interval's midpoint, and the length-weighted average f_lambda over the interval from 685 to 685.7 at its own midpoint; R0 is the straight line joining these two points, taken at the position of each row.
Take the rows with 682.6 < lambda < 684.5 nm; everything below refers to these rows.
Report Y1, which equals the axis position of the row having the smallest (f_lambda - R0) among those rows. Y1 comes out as 683.361 nm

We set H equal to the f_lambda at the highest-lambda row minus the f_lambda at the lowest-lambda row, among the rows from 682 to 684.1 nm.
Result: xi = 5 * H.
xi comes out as 1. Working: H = 0.27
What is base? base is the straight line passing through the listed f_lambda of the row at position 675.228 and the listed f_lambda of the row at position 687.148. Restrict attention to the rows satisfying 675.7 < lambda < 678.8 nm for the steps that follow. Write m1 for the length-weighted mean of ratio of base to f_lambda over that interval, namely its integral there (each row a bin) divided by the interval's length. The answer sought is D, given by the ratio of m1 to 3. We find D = 0.345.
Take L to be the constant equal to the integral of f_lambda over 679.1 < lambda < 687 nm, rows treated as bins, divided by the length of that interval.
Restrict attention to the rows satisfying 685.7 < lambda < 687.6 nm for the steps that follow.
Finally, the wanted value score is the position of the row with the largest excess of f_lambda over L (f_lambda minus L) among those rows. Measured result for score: 686.516 nm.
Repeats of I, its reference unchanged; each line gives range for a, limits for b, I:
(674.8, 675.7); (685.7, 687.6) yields 0.95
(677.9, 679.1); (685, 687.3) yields 0.81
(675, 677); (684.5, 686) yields 0.91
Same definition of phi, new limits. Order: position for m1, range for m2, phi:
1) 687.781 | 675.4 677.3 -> 1.57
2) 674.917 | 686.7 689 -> 1.50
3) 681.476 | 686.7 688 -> 1.48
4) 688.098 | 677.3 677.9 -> 1.55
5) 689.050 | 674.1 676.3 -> 1.52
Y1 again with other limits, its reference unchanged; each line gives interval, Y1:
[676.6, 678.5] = 678.345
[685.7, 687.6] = 687.465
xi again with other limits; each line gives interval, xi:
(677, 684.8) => 3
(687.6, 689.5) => -1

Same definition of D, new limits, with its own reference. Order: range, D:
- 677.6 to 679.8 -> 0.349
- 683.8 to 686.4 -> 0.319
